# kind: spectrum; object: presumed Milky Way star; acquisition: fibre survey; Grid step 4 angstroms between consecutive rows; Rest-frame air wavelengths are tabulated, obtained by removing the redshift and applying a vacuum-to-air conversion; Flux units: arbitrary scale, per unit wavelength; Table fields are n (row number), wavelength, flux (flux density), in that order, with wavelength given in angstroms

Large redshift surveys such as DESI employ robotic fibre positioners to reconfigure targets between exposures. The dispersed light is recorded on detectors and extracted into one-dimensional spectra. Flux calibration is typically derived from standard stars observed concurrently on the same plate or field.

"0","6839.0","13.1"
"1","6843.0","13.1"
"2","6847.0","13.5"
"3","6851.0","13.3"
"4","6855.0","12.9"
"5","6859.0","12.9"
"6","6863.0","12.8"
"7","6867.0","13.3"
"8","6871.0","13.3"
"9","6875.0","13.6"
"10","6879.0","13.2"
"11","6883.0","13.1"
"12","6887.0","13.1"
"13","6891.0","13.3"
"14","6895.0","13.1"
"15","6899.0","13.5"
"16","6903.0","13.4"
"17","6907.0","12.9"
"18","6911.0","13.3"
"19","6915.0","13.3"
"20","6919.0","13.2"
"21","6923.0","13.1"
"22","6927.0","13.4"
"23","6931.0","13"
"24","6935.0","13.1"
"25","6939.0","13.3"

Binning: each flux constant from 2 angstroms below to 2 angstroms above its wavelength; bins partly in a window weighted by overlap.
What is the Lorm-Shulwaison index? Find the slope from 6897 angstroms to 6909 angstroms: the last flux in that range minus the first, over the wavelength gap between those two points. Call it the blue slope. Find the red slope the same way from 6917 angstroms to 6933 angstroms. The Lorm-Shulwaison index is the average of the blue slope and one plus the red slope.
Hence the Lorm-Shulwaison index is 0.454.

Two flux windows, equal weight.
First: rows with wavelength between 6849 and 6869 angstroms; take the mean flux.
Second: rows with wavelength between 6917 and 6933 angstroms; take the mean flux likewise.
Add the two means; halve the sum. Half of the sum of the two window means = 13.1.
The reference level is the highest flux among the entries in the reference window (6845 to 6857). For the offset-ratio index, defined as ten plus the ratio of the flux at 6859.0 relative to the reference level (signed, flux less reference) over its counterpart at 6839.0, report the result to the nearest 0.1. 11.5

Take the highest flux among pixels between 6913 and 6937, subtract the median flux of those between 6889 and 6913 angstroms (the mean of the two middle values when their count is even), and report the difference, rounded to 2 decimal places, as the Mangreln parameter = 0.10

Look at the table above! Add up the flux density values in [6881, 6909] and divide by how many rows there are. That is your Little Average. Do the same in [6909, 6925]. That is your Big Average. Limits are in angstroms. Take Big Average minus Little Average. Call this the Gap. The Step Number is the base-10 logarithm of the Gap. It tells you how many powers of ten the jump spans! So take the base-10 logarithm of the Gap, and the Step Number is -1.60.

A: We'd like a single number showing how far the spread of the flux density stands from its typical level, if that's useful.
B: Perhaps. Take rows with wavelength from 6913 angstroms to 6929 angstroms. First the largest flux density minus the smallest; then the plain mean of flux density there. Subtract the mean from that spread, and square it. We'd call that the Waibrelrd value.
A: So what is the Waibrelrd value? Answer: 168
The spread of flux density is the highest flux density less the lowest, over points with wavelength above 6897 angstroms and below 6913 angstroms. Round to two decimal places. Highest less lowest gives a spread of 0.60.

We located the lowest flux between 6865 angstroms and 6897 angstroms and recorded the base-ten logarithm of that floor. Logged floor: 1.117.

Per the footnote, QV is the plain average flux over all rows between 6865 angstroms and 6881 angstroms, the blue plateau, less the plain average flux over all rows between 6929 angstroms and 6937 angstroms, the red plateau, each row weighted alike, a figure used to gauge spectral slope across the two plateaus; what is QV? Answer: 0.30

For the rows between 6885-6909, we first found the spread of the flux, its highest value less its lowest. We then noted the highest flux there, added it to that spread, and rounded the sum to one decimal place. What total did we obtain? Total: 14.1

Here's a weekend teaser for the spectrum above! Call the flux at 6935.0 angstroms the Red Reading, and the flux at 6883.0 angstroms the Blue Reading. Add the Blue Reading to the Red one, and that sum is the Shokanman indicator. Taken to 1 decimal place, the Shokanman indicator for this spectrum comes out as 26.2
